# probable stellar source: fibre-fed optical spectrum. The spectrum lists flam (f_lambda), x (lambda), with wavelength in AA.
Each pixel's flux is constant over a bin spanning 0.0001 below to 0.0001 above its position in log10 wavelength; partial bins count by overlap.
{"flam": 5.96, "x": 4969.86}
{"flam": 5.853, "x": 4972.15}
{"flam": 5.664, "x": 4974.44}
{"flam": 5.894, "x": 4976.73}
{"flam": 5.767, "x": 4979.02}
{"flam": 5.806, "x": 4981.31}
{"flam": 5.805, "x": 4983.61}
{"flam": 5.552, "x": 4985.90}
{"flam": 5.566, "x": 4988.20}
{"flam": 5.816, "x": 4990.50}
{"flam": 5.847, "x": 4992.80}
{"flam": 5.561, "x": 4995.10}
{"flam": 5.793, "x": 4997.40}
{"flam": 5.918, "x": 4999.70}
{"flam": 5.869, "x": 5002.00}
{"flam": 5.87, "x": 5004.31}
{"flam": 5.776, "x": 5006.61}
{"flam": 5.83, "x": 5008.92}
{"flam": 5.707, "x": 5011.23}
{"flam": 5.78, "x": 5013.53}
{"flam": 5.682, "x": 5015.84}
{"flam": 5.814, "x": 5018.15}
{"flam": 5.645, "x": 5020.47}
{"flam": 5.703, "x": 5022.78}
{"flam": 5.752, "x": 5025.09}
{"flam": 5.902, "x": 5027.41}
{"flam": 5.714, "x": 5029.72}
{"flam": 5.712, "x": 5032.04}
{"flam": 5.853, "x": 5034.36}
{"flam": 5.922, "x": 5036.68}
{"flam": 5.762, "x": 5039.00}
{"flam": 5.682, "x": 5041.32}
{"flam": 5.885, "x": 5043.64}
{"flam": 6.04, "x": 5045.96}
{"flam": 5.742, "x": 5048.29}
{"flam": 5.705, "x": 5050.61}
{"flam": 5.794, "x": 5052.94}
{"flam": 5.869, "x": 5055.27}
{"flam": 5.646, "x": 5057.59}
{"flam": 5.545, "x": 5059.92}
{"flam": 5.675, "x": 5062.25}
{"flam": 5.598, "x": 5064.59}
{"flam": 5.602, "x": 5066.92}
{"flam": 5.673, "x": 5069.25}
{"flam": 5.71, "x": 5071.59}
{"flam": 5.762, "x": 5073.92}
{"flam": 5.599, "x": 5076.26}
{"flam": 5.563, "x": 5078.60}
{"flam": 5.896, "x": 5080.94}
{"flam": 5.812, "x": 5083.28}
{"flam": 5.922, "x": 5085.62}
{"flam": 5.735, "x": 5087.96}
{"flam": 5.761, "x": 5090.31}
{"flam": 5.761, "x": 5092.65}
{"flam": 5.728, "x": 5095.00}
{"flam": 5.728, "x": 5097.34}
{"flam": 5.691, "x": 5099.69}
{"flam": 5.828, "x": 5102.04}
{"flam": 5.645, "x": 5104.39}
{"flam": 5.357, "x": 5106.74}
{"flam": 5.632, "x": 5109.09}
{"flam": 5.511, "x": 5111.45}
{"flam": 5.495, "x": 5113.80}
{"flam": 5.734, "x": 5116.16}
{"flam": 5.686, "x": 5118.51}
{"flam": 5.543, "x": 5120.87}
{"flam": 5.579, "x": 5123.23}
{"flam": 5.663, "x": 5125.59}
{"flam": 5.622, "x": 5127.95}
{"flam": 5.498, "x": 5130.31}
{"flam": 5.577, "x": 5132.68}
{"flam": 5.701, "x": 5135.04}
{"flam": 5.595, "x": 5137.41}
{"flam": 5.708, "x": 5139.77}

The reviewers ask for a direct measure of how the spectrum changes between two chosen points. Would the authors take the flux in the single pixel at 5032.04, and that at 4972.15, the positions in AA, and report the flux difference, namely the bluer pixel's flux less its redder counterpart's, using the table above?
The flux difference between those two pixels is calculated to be 0.14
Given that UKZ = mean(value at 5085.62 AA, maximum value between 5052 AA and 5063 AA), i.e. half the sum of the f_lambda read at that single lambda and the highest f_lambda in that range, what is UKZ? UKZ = 5.90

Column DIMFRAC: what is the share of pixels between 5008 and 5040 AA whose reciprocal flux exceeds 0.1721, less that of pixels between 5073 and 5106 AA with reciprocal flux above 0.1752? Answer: 0.36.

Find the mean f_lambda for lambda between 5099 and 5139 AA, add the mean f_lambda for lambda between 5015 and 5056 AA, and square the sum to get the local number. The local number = 130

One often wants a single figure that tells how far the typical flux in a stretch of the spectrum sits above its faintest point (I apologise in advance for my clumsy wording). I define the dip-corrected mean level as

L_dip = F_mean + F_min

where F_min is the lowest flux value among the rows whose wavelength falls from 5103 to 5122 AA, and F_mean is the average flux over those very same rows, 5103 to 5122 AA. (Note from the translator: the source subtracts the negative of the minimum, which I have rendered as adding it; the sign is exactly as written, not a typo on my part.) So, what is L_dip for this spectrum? 10.9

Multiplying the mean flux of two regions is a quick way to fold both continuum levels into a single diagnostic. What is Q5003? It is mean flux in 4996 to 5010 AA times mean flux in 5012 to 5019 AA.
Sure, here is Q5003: 33.6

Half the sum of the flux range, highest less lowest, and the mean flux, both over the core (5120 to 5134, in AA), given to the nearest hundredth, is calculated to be 2.87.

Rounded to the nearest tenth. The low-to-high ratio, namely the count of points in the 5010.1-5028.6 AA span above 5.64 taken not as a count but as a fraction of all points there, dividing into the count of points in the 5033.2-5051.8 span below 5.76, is 3.0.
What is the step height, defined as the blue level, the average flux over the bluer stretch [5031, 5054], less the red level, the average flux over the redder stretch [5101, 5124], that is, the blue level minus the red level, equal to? 0.21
